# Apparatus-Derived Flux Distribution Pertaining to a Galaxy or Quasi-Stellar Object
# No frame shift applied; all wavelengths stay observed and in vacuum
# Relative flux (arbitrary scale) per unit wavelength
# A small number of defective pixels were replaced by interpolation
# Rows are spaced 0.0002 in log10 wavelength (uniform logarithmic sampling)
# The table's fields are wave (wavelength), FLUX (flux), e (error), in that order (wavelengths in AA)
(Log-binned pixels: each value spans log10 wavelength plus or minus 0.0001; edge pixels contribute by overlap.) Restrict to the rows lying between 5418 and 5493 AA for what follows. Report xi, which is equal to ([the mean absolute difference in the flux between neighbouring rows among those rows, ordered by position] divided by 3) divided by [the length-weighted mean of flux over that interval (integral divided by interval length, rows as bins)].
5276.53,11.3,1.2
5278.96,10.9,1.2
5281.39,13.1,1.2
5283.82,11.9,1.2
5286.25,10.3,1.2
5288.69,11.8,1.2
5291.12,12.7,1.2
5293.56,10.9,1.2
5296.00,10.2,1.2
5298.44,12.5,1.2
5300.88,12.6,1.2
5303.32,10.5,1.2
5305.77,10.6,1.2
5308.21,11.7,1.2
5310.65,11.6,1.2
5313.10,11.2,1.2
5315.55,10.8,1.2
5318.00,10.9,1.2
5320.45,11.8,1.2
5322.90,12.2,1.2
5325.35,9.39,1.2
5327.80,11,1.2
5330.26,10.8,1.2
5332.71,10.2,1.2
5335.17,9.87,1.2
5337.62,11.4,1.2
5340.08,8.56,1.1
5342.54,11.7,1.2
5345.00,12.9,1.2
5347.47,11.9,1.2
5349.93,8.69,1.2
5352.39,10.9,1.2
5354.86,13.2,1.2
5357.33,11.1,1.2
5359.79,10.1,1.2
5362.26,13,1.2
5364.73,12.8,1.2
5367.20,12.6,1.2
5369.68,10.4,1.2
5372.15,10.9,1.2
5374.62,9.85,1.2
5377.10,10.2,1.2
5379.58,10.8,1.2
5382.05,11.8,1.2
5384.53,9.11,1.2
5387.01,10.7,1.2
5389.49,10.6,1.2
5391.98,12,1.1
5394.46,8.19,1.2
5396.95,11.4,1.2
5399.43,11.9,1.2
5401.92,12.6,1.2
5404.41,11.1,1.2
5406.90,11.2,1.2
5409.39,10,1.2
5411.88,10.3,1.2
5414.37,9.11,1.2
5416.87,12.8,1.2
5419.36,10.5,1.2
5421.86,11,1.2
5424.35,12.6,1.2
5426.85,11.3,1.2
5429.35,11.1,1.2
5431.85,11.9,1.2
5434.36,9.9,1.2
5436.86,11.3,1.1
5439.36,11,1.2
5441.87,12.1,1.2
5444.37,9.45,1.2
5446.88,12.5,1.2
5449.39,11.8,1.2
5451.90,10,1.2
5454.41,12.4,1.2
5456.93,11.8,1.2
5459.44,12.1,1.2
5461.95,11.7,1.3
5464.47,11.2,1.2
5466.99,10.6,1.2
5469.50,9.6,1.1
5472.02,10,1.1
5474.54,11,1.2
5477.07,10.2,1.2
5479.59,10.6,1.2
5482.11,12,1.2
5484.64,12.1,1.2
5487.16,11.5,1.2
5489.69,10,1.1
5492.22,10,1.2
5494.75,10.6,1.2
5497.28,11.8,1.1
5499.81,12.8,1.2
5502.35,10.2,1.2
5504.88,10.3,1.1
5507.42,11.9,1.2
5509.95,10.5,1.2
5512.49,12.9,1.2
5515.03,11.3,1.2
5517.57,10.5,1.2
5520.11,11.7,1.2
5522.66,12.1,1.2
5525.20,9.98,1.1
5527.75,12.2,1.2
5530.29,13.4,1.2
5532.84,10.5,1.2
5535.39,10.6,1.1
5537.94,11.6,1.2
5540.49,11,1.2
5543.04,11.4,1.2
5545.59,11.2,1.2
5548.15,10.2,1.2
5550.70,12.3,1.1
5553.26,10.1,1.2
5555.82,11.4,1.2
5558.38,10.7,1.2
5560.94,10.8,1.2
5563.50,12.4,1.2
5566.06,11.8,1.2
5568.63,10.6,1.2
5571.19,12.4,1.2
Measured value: 0.030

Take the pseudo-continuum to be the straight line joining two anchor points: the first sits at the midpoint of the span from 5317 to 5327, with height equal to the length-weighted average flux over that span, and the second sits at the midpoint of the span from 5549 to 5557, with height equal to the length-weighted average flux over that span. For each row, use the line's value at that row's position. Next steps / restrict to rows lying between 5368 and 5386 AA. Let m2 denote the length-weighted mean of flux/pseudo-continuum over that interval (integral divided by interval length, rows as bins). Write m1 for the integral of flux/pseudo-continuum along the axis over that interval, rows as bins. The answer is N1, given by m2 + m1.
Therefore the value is 17.9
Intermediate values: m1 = 17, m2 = 0.94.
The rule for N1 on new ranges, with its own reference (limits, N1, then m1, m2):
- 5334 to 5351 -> 17.4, 16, 0.97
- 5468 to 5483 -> 15.1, 14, 0.94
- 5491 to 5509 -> 18.8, 18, 0.99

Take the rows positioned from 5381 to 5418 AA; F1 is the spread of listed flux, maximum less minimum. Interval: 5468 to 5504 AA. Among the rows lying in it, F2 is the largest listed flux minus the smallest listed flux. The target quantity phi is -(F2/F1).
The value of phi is -0.7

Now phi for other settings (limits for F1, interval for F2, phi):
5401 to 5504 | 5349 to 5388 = -1.2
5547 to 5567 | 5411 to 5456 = -1.6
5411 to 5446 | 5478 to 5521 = -0.8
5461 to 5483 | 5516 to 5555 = -1.4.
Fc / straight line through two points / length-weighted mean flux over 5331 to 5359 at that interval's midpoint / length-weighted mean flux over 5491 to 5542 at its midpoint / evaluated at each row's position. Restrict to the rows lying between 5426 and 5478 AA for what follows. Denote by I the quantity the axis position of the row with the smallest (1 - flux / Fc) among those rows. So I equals 5446.88 AA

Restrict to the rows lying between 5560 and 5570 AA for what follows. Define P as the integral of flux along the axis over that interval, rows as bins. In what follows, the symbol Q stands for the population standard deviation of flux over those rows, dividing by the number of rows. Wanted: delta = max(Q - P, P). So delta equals 114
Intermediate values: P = 114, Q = 0.7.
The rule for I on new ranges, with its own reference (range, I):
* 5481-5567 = 5530.29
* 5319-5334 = 5322.90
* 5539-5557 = 5550.70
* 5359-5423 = 5362.26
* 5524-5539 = 5530.29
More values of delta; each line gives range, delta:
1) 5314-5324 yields 114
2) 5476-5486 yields 113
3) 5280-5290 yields 118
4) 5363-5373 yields 118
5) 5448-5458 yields 115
